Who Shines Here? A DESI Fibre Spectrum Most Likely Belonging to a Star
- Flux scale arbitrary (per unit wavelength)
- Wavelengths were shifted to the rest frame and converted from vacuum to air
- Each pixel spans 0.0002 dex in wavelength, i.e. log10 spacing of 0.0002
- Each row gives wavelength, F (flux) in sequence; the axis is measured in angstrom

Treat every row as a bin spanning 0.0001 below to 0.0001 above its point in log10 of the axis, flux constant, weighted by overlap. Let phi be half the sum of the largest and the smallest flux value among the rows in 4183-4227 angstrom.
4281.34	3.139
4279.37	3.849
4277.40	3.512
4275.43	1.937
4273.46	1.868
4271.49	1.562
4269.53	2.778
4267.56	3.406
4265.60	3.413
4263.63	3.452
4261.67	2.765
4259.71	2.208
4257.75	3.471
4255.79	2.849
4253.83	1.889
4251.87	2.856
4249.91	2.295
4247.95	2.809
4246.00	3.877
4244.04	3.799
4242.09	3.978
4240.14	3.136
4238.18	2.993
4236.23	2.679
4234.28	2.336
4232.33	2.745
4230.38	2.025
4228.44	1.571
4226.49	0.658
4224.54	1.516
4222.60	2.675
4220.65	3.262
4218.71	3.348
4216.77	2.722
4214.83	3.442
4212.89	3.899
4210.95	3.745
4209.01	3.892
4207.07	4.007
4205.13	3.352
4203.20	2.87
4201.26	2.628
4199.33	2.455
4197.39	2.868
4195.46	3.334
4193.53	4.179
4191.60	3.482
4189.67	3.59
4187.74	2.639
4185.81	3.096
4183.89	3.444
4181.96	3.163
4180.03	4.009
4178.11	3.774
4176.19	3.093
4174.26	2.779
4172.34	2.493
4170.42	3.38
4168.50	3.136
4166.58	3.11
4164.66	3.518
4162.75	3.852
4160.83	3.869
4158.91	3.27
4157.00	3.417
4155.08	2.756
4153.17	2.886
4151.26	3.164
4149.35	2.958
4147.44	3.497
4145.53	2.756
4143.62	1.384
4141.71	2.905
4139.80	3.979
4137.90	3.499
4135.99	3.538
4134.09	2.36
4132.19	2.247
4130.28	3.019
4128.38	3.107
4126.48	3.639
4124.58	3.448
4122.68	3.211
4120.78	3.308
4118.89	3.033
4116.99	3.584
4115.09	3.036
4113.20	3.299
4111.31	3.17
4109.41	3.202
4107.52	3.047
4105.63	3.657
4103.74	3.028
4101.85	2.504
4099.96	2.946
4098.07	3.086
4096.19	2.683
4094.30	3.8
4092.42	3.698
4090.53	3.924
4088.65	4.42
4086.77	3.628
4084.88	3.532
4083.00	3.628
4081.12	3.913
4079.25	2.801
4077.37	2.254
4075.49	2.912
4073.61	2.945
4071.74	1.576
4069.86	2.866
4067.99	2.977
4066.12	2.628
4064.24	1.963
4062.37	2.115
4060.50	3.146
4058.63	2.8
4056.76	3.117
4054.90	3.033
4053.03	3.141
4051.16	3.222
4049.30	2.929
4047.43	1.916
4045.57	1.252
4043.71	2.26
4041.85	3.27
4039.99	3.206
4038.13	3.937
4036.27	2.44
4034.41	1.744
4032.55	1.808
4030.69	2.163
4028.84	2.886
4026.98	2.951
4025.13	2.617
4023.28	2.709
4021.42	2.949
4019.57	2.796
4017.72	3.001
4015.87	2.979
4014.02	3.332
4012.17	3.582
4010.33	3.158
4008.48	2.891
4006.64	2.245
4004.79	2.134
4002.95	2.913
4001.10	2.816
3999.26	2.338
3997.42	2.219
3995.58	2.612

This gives 2.4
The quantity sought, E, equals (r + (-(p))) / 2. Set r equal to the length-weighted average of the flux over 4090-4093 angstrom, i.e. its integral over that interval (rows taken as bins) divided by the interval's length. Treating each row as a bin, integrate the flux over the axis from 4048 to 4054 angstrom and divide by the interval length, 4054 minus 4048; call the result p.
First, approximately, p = 3.0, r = 3.8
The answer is 0.4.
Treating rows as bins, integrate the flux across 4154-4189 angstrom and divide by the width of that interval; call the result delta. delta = 3.3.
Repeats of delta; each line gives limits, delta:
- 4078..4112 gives 3.4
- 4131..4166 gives 3.1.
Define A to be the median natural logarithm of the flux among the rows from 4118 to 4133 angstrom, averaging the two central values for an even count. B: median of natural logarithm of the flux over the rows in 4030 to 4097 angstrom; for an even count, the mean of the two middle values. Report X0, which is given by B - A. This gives -0.07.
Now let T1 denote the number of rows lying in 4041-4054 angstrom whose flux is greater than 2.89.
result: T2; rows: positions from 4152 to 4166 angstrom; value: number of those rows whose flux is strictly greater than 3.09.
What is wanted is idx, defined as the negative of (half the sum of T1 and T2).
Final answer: -4.50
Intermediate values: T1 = 4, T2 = 5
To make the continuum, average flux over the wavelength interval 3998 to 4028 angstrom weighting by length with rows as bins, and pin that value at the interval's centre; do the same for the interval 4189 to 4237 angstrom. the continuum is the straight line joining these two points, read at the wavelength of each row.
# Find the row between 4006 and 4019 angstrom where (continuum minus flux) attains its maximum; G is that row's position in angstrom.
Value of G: 4006.64 angstrom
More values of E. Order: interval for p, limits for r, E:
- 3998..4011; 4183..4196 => 0.4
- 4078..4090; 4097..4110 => -0.3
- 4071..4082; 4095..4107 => 0.1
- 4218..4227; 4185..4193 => 0.5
